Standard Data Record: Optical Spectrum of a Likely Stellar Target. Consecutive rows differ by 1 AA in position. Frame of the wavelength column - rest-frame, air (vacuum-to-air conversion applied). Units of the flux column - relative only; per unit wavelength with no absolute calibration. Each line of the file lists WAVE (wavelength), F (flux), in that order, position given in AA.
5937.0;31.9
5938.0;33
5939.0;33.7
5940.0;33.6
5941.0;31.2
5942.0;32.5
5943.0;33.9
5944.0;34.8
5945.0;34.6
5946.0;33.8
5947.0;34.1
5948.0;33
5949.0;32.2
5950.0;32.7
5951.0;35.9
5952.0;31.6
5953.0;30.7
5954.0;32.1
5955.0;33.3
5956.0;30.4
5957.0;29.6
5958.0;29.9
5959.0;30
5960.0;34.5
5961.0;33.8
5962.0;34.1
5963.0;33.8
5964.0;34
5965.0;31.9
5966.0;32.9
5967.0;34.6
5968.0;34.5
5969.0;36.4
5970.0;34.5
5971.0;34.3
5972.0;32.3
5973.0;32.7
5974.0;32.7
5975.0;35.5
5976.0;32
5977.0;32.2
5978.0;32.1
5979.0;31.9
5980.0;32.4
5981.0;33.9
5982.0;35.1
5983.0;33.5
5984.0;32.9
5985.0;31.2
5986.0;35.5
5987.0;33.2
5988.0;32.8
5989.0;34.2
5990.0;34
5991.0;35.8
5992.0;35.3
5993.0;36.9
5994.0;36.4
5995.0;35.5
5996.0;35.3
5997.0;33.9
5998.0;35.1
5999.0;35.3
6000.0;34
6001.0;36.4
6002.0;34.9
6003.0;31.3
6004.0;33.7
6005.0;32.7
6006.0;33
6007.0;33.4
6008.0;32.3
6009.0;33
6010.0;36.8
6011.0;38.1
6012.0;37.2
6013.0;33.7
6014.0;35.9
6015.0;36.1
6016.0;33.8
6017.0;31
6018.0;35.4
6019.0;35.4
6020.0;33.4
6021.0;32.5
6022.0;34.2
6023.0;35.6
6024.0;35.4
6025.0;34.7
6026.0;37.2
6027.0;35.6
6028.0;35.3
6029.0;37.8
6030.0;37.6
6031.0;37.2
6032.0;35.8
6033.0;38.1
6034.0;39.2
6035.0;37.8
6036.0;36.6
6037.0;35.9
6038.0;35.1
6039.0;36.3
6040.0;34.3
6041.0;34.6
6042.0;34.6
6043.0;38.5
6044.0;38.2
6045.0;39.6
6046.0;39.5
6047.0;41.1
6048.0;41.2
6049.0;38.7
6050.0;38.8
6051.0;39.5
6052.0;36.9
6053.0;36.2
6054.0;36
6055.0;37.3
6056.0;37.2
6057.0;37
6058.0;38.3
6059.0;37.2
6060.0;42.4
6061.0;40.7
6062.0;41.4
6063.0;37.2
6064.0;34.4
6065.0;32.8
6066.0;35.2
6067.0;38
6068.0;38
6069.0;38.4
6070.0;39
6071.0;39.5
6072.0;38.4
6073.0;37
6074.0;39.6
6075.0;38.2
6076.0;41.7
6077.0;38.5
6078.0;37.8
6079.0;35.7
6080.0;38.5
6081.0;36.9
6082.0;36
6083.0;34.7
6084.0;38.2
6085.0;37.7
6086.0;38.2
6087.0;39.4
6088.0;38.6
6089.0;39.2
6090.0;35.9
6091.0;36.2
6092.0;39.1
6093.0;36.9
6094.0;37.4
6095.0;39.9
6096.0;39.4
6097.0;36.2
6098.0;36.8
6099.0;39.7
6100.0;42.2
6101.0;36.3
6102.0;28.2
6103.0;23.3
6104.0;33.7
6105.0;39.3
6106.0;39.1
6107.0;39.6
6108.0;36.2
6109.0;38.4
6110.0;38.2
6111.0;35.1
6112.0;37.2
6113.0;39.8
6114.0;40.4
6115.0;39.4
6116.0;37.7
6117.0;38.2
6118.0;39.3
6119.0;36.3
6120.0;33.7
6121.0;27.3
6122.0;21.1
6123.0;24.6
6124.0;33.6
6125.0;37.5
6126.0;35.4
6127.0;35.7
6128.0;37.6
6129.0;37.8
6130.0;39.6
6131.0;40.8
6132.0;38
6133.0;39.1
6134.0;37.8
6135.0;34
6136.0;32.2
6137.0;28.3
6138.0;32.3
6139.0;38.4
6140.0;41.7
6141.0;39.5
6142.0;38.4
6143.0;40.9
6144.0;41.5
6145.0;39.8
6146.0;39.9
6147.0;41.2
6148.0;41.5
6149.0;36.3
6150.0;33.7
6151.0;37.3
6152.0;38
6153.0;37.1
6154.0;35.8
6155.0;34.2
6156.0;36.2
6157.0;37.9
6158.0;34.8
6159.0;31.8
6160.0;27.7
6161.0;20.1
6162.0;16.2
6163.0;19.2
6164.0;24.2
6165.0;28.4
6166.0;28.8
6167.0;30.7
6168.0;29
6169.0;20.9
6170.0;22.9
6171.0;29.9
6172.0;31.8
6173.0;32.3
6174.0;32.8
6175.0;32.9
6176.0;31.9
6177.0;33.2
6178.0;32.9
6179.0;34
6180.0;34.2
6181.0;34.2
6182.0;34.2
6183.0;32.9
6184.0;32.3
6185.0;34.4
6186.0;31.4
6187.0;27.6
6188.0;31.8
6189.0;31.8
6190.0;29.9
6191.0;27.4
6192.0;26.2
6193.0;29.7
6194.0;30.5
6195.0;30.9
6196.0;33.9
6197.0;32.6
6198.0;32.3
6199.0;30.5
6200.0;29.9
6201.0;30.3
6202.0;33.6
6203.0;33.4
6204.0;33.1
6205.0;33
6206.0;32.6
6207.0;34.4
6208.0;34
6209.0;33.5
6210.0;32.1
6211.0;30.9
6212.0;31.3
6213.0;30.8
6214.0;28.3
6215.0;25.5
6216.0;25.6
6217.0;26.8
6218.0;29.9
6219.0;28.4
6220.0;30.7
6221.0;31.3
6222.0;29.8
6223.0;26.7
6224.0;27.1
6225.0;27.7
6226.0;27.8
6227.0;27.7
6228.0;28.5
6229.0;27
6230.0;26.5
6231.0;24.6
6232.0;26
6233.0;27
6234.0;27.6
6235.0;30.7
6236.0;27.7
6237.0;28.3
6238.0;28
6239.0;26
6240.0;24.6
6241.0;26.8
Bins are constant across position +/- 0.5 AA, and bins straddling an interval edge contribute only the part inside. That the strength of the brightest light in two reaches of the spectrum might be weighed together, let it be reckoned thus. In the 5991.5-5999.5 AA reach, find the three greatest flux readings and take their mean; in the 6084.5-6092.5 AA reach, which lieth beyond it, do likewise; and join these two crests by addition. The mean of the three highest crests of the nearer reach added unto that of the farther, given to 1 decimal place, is 75.5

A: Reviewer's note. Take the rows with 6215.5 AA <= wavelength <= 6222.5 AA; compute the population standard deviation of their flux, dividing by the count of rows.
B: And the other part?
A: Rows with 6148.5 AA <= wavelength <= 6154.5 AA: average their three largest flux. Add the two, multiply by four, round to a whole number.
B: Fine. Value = 158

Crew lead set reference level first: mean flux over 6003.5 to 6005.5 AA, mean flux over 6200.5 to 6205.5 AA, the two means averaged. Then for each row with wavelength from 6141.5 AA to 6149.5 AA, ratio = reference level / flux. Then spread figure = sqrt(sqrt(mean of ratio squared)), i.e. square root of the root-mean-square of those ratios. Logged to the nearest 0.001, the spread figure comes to 0.909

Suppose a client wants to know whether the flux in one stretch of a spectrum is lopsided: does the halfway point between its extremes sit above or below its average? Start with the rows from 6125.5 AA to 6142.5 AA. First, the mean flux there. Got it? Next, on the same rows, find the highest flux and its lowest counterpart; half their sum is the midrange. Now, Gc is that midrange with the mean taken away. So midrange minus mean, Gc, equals -1.9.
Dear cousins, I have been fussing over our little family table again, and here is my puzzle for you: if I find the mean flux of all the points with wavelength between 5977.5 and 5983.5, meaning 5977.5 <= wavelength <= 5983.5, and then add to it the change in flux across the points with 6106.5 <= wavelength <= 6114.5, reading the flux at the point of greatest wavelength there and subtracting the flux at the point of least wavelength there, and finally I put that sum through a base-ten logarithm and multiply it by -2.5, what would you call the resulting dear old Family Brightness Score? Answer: -3.83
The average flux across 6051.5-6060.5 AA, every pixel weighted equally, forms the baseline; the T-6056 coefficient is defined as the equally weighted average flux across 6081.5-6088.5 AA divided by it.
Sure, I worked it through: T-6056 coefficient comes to 1.00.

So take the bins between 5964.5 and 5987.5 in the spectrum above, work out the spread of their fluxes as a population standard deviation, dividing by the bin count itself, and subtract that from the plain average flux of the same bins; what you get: 32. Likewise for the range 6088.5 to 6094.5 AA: 36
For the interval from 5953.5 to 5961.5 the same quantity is 30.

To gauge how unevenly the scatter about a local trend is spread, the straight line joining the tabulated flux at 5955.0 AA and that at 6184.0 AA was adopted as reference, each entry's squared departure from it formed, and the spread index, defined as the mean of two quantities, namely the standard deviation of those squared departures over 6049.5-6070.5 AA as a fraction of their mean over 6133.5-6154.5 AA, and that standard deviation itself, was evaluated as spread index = 12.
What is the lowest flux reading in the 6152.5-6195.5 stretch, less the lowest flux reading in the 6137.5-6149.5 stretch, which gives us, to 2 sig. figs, -16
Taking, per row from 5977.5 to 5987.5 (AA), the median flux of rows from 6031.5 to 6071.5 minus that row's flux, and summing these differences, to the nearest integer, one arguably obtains 47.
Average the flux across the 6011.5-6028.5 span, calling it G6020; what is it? 35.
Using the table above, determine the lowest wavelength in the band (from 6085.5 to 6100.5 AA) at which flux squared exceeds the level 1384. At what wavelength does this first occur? 6086.0 AA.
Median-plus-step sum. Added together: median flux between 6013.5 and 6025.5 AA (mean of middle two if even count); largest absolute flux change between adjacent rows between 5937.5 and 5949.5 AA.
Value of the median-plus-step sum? 37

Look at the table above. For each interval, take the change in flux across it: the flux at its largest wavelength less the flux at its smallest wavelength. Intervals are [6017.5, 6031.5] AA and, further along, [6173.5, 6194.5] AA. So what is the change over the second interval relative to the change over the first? -1.3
